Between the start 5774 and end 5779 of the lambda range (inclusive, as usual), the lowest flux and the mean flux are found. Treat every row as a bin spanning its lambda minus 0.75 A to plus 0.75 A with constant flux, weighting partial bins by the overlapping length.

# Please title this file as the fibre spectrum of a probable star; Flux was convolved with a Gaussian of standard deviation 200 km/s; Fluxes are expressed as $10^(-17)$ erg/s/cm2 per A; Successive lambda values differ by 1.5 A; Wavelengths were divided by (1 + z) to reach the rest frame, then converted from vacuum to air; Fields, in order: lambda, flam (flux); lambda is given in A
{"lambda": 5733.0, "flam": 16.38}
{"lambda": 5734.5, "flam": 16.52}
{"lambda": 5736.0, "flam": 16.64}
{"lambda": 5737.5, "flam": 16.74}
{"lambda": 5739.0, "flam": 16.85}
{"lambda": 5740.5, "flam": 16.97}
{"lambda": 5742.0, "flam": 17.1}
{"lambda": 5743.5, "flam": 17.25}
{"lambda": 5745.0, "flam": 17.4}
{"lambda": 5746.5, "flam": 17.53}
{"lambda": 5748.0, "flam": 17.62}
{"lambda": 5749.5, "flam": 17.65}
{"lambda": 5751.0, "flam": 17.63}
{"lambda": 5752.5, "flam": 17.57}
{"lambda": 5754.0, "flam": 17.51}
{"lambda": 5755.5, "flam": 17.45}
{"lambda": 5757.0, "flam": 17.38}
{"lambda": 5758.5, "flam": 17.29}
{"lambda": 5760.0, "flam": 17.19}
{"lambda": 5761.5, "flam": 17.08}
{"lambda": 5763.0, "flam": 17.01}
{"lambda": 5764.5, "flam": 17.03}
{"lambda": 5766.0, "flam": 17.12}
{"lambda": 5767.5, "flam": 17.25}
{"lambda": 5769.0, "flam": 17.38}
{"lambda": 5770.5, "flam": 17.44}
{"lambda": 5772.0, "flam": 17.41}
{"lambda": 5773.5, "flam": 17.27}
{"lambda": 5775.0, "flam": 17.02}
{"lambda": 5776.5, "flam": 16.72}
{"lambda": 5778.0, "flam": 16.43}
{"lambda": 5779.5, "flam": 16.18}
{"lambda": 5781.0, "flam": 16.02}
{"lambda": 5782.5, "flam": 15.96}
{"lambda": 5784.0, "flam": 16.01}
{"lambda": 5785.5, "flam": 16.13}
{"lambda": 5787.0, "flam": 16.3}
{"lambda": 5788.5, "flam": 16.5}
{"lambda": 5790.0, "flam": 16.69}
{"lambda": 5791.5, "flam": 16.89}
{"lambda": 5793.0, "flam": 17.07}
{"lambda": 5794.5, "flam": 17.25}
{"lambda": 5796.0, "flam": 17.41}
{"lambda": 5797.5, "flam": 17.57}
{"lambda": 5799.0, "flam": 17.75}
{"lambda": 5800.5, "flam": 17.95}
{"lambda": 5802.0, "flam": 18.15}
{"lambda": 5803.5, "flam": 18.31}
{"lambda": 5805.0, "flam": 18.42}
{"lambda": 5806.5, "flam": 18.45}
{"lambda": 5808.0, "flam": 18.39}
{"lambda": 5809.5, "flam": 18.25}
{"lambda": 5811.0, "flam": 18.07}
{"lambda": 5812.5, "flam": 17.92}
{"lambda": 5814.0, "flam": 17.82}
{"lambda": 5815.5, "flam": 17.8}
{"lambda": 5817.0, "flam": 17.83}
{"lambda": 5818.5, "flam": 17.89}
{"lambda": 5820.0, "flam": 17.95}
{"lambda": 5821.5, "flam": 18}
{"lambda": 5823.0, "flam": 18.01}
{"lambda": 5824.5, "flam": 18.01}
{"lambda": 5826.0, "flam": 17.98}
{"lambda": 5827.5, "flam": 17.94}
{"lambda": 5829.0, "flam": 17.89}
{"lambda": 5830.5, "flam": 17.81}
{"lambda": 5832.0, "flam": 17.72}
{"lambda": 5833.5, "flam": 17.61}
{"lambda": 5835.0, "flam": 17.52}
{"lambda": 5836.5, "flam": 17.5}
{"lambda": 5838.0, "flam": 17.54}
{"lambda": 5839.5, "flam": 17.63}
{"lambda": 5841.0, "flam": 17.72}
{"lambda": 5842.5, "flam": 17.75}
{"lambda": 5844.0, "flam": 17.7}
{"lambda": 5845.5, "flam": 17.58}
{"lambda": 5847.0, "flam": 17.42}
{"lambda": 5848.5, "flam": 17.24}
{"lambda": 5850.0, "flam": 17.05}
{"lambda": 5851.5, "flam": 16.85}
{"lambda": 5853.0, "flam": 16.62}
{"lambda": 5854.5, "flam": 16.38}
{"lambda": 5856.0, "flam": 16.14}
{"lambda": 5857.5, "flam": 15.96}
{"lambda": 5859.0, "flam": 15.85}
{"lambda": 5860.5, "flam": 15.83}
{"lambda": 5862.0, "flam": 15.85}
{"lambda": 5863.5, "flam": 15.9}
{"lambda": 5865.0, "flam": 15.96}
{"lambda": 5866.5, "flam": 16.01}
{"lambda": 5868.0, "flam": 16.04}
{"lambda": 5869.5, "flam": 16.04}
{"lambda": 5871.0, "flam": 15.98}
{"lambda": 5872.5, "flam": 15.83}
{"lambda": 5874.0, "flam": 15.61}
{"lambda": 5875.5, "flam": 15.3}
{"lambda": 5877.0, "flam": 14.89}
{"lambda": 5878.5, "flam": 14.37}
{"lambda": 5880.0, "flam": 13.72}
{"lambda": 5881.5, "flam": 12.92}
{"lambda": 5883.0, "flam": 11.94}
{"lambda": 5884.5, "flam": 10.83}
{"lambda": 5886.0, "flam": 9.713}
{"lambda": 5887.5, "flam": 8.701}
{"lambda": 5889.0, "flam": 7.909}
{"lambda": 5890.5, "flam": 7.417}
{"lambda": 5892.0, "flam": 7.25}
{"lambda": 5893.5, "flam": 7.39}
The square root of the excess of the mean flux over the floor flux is 0.54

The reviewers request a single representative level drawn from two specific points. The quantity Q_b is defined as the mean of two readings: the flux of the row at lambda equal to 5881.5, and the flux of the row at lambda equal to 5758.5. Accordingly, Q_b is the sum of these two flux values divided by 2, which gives 15.1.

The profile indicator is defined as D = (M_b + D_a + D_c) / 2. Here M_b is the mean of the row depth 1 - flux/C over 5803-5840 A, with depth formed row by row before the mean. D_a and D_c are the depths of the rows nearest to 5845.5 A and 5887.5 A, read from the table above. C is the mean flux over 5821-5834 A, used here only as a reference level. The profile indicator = 0.264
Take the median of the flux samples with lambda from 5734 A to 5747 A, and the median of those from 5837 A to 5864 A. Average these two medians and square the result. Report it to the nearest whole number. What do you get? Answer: 288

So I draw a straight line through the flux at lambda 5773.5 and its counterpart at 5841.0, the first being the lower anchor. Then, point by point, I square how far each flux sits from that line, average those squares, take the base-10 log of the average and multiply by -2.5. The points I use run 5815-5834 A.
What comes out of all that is 2.6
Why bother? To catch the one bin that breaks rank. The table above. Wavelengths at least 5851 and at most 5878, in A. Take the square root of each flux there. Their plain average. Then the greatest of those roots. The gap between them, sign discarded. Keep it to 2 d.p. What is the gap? 0.11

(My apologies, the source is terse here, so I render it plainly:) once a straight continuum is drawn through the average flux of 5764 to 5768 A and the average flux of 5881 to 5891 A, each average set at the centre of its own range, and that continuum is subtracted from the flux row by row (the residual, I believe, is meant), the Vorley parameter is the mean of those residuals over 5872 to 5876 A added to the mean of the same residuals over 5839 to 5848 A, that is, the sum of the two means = 10.1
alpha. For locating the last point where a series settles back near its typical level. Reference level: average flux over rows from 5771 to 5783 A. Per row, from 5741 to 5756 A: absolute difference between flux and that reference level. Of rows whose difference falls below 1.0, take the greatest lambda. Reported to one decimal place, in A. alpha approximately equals 5755.5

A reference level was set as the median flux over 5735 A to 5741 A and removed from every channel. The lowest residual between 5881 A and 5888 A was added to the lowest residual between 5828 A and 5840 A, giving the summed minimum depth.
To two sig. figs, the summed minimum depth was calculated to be -7.4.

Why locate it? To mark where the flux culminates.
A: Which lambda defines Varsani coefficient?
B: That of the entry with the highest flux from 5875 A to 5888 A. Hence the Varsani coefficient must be 5875.5 A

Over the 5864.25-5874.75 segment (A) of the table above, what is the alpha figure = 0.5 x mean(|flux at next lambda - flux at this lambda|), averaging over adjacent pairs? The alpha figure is 0.04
